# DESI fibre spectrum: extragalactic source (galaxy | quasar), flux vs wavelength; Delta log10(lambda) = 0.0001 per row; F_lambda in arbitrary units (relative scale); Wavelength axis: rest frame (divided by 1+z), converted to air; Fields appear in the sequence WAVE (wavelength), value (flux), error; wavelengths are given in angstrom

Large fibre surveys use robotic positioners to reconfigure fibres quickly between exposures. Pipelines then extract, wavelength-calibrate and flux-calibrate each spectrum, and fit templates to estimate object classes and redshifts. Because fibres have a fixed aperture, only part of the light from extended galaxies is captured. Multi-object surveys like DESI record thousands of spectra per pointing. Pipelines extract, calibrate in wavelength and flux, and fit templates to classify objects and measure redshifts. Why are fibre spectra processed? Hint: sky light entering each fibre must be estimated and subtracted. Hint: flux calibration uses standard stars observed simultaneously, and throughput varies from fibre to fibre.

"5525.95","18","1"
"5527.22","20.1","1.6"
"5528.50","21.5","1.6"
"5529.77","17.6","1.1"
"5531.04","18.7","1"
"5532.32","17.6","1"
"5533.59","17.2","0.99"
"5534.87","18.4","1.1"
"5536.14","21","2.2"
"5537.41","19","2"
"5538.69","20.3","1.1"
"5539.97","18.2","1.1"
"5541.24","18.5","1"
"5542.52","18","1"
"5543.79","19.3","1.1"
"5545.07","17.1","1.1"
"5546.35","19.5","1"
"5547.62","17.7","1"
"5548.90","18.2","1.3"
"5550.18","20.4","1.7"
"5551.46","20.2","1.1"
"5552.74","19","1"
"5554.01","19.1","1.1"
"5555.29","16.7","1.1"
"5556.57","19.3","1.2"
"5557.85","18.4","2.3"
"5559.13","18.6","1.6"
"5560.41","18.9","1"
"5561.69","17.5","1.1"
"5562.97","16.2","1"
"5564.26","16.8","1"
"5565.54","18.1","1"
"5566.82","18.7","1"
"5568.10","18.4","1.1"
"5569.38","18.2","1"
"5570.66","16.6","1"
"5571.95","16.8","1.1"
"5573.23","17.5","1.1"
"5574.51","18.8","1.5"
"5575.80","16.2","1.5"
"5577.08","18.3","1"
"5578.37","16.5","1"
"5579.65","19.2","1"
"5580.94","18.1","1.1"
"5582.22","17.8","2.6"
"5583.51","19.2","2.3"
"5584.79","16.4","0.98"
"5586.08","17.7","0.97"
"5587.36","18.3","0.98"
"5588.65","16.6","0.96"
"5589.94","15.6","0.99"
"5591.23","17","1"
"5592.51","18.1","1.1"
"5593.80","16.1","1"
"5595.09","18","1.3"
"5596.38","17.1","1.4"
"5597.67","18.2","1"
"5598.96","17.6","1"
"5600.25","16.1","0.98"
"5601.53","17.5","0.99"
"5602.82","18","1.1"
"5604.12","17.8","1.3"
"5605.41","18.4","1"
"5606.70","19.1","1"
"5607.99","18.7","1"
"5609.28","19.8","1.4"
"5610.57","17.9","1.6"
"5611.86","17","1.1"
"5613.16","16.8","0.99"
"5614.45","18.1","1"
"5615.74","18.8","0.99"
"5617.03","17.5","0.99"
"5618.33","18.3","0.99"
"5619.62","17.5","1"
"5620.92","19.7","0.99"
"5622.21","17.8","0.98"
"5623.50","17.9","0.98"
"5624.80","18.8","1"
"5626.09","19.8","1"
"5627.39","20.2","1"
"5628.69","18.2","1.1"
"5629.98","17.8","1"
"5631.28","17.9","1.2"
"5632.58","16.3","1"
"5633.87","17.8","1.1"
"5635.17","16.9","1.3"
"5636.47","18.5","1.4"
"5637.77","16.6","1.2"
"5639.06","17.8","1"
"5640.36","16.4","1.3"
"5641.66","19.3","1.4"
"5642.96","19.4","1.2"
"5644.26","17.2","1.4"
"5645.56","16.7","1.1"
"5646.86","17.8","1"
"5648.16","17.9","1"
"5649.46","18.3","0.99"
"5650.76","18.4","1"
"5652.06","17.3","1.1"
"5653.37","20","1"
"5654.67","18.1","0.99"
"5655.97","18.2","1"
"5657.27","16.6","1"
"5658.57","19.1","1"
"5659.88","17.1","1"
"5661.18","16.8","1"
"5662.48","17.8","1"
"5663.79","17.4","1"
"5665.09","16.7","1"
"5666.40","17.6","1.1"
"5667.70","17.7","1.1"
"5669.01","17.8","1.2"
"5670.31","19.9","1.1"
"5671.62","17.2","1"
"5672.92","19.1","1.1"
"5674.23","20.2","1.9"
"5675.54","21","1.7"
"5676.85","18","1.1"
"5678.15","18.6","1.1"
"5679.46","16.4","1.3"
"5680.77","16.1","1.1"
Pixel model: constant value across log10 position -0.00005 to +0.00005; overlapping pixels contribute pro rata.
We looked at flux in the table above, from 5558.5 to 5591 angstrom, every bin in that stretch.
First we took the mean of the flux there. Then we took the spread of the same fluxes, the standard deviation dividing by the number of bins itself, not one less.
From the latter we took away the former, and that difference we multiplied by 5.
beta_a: -83.0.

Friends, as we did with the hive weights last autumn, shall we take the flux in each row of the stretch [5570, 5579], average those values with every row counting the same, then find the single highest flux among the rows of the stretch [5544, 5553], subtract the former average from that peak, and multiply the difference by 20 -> 63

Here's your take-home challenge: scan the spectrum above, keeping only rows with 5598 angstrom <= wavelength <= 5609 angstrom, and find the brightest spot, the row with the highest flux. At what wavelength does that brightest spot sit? 5606.70 angstrom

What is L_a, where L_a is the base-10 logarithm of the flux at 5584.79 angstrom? 1.21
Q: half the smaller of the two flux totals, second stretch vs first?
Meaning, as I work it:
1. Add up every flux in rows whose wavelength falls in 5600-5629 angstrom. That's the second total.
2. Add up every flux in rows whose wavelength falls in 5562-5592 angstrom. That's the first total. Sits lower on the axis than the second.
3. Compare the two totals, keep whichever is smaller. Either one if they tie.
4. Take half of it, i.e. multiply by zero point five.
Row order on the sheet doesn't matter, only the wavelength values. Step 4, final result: 201.5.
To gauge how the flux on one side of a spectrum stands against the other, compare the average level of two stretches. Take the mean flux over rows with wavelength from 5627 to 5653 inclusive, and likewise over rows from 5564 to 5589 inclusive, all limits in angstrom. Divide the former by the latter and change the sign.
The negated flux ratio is -1.01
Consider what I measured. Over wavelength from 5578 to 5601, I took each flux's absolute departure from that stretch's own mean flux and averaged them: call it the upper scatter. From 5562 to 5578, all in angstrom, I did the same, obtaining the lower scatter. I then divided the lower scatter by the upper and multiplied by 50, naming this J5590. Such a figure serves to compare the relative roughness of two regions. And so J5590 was 49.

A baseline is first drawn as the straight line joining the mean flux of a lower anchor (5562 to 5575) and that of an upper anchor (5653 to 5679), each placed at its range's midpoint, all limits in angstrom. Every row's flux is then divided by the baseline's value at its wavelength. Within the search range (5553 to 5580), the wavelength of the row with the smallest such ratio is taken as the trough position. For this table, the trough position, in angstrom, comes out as 5575.80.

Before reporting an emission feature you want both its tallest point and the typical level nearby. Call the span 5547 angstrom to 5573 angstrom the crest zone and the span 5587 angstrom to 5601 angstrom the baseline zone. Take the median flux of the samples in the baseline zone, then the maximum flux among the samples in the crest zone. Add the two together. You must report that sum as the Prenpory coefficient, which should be 37.5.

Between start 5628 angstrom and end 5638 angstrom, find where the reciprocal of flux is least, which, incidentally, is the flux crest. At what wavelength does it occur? 5636.47 angstrom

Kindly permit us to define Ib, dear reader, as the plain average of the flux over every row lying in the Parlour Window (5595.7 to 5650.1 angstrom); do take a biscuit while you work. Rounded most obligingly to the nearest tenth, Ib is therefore 18.0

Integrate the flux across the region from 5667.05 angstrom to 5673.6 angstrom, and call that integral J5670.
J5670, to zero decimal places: 120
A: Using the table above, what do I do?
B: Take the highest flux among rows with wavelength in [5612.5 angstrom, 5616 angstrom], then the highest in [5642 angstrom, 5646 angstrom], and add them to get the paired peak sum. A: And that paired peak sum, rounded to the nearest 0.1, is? 38.2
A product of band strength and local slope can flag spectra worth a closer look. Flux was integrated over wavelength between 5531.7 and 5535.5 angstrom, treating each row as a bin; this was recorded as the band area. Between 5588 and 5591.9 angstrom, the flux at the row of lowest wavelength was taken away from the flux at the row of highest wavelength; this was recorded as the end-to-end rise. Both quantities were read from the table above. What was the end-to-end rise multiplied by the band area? 27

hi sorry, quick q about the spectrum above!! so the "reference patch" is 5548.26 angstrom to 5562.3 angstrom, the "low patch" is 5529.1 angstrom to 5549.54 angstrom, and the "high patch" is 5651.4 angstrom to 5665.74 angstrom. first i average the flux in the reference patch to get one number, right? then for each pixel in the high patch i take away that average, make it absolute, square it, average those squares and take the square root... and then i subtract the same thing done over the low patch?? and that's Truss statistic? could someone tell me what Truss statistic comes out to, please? 0.36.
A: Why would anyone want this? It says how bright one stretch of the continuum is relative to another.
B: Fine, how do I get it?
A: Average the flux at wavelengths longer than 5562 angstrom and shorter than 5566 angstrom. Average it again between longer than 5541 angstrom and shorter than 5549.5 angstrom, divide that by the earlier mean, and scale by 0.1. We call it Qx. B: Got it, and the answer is 0.108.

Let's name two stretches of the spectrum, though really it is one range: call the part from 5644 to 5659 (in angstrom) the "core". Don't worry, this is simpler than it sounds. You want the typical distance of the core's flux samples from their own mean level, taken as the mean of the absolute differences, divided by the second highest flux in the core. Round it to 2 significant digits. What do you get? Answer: 0.038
